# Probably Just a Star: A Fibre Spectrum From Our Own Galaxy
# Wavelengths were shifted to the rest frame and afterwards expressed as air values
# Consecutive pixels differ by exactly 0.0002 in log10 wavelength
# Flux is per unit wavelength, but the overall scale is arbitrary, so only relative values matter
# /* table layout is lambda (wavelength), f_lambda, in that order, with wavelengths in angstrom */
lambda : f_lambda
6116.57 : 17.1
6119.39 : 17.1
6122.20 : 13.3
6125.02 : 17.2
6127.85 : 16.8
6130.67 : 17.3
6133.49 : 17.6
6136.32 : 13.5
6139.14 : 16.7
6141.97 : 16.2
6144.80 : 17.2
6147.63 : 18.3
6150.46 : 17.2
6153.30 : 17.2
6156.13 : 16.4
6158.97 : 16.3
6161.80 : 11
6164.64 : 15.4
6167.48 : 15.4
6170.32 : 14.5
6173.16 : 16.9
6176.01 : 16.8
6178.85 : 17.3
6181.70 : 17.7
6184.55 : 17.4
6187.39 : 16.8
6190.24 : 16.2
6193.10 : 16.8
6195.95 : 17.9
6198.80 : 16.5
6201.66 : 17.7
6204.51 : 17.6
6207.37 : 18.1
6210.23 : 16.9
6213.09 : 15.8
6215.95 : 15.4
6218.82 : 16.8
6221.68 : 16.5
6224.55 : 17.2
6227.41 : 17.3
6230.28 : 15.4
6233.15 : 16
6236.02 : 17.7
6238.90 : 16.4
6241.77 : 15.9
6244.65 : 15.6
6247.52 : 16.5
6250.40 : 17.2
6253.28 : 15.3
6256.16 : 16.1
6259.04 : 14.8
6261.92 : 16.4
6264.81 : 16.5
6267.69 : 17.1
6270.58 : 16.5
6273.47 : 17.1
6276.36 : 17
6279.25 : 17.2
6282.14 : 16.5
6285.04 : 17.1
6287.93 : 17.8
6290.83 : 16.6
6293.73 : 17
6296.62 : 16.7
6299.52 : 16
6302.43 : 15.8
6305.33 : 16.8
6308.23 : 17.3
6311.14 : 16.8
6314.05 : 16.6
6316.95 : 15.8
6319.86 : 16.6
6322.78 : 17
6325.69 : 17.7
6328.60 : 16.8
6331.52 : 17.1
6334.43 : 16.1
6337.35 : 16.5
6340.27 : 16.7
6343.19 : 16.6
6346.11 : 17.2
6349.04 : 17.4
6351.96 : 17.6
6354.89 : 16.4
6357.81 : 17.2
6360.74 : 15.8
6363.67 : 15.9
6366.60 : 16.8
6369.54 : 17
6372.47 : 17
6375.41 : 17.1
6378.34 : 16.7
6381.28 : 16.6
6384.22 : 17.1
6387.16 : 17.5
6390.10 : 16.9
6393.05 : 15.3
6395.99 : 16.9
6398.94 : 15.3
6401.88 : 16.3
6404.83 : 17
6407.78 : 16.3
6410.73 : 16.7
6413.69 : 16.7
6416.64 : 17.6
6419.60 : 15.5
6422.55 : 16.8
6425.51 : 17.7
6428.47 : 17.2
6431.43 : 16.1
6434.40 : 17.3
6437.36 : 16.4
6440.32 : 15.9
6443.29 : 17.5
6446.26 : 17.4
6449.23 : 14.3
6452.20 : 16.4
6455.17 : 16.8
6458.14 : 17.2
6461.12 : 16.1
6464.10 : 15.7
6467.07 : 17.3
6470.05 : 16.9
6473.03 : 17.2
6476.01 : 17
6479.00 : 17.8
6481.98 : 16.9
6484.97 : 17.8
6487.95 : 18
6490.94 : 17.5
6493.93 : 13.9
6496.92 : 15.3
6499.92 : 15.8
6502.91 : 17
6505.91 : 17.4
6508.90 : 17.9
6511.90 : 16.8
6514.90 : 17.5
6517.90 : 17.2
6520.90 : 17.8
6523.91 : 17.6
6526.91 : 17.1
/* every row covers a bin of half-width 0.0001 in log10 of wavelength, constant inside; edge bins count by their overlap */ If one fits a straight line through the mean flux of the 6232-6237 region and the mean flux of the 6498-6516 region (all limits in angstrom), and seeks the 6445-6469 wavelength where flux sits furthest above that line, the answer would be 6446.26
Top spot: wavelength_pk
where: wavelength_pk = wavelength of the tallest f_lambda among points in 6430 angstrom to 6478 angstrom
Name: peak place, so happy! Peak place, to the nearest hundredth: 6443.29 angstrom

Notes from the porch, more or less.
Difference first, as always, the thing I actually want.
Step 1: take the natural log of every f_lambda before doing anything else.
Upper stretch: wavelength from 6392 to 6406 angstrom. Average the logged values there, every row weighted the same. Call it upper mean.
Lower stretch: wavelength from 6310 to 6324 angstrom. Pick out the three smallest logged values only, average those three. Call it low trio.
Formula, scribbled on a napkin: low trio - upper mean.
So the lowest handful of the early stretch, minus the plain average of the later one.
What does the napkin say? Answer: 0.01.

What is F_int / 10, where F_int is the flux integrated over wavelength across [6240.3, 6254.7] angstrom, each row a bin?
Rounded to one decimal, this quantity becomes 23.2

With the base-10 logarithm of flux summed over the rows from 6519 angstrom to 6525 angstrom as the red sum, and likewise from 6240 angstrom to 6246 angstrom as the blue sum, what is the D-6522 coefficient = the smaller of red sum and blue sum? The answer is 2.39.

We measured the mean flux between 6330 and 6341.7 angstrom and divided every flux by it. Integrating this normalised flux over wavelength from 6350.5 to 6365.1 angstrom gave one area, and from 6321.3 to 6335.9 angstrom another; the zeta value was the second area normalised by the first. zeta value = 1.02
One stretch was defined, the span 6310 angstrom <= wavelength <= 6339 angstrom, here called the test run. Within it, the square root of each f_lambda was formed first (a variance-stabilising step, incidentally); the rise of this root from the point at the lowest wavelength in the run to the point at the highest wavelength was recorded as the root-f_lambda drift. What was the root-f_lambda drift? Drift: -0.04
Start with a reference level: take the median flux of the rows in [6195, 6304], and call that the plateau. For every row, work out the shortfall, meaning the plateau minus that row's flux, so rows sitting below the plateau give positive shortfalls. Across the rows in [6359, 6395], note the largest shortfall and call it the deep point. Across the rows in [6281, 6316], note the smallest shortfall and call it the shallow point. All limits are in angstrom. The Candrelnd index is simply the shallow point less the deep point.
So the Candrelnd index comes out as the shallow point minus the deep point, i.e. -2.5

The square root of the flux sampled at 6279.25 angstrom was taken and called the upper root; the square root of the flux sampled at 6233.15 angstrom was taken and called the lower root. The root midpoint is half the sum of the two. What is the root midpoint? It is 4.07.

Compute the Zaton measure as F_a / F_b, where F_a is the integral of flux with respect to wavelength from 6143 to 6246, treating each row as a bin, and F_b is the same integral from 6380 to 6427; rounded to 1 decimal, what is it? 2.2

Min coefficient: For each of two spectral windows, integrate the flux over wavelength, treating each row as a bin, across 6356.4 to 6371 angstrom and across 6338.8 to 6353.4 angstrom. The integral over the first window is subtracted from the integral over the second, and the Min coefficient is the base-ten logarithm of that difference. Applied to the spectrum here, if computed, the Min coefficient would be 0.9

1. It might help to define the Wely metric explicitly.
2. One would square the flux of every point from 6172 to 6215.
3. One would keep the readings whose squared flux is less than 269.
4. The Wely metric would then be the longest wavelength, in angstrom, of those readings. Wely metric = 6213.09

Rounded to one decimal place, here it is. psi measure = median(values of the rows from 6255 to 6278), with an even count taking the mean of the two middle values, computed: 16.5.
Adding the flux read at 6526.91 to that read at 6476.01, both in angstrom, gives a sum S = 34.1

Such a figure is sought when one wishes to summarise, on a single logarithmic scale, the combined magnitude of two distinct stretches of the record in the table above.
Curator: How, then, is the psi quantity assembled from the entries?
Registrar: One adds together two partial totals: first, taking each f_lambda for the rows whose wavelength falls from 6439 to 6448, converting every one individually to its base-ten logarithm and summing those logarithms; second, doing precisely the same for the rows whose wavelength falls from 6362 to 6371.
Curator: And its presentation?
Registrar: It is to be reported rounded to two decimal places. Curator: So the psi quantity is 7.34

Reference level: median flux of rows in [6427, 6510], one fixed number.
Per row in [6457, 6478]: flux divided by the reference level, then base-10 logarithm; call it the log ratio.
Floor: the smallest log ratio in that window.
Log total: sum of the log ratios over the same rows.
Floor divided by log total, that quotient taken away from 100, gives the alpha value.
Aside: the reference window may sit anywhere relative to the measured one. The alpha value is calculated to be 99.2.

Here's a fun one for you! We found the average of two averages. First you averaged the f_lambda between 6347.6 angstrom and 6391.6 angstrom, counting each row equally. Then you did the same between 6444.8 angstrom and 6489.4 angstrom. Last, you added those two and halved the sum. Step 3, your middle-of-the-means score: 16.9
